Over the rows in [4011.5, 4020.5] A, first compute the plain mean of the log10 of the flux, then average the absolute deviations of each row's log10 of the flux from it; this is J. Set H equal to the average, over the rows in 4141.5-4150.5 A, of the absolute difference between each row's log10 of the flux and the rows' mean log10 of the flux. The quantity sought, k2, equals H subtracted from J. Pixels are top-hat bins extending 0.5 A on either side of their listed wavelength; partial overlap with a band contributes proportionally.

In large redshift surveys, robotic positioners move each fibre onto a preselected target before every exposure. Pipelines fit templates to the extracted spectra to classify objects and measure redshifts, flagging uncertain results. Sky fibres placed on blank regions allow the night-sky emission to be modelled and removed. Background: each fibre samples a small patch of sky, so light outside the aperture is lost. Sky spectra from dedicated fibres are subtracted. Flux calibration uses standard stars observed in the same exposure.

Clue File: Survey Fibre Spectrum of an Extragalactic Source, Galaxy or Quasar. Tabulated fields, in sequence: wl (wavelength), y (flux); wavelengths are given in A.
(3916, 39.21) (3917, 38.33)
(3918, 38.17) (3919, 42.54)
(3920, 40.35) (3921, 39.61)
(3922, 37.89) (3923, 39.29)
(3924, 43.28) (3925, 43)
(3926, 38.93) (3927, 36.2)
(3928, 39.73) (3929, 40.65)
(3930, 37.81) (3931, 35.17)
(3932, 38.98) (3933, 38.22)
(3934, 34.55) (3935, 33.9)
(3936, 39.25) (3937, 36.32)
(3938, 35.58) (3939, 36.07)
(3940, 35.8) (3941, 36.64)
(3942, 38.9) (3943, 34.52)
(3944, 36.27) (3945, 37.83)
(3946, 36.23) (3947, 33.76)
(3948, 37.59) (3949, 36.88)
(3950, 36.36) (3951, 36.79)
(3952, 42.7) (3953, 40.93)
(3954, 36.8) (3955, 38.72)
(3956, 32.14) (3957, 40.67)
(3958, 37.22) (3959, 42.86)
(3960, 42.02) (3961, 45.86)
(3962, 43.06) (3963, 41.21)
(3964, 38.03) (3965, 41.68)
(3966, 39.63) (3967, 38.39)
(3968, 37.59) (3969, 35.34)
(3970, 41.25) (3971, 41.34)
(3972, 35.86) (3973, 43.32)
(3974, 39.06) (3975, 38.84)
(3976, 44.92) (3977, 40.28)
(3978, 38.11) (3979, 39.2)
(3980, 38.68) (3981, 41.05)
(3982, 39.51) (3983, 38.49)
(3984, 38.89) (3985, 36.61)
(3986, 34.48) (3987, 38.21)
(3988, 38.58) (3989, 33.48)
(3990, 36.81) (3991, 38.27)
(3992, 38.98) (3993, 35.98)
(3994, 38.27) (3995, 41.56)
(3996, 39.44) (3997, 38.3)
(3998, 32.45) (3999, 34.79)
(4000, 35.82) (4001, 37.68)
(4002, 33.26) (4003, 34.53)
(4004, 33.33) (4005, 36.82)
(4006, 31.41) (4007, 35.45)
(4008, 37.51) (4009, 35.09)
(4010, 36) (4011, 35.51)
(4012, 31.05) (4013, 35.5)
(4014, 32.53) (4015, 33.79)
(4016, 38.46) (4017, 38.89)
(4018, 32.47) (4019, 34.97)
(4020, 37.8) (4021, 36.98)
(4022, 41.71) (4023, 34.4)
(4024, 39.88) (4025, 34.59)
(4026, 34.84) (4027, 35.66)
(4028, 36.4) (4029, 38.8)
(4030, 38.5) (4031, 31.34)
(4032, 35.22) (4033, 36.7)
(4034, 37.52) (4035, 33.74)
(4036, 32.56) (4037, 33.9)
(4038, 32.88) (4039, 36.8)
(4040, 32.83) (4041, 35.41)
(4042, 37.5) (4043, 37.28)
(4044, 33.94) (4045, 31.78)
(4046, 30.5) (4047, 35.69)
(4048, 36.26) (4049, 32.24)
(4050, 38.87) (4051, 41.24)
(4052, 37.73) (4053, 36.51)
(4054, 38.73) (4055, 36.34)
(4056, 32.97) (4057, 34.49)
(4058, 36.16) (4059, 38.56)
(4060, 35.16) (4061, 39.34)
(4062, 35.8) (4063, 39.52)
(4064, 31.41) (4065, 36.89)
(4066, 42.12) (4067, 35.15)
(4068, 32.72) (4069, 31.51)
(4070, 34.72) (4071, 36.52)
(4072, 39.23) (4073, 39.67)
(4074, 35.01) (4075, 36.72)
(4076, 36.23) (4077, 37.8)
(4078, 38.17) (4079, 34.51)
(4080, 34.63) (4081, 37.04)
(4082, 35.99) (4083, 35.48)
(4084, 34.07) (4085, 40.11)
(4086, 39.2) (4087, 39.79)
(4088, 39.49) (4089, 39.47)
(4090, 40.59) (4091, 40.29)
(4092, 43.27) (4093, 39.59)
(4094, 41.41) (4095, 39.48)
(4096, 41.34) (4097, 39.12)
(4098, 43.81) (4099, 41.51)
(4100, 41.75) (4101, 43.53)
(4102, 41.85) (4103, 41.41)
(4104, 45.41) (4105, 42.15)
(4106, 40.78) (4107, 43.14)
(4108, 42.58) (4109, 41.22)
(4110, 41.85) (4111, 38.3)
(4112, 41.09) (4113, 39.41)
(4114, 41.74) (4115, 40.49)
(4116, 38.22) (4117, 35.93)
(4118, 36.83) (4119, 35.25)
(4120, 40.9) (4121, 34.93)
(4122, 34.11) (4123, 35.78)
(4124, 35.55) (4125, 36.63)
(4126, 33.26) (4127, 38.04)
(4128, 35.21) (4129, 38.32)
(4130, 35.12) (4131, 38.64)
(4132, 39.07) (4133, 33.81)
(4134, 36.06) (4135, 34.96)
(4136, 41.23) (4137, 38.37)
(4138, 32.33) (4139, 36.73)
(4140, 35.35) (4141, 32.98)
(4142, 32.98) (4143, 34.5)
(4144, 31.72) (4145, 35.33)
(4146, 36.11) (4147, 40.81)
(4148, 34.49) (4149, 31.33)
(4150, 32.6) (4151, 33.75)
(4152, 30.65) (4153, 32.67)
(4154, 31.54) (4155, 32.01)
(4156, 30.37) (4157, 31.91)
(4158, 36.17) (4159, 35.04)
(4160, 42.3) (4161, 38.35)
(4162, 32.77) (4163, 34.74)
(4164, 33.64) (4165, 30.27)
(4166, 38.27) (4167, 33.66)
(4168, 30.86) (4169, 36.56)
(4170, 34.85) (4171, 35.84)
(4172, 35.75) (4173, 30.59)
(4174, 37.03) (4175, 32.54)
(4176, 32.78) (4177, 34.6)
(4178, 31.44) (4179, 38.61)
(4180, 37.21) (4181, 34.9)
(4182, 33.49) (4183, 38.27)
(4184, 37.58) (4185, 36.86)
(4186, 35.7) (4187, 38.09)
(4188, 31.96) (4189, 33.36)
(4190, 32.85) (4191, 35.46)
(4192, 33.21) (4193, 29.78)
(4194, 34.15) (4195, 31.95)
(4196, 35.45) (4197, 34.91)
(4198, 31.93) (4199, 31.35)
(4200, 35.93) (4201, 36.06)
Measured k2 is 0.003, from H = 0.025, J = 0.029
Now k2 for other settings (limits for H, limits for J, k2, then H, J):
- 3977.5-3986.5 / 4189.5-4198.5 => 0.005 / 0.015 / 0.020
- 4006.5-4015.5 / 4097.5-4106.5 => -0.007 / 0.019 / 0.012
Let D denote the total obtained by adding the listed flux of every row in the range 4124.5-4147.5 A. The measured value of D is 828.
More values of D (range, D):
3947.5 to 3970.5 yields 904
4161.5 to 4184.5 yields 796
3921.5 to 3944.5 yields 867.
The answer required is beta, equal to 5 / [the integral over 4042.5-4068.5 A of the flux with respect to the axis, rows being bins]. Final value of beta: 0.0053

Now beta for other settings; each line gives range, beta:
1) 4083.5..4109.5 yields 0.0047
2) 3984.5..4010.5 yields 0.0053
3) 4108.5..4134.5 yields 0.0051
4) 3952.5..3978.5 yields 0.0048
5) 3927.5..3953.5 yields 0.0052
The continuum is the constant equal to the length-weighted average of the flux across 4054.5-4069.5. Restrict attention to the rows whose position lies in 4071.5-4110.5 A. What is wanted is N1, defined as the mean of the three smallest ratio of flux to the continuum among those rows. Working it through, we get 0.96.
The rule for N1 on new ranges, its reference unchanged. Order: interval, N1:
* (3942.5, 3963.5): 0.93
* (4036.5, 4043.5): 0.93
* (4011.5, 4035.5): 0.88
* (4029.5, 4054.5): 0.87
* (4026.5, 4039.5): 0.90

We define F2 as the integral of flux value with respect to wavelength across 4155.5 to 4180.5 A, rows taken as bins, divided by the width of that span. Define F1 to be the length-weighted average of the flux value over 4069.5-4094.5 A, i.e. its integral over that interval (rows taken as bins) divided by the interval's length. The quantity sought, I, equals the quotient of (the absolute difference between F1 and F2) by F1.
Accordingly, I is 0.087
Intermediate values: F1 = 38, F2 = 34.6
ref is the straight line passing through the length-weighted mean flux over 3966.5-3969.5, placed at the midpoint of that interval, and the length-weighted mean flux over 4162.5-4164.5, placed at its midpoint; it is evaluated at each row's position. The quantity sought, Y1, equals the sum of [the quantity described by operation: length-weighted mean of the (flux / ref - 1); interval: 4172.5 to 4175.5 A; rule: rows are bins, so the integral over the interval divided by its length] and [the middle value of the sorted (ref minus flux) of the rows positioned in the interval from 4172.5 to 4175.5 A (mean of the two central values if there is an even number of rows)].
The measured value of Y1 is 1.5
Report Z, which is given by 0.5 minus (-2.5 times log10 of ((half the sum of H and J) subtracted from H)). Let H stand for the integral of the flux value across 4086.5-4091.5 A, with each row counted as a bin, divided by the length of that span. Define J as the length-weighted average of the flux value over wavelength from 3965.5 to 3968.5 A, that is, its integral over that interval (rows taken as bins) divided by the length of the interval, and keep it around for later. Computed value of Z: 0.10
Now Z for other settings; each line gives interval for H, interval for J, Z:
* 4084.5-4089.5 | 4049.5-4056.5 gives 0.57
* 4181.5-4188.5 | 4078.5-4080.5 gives 0.13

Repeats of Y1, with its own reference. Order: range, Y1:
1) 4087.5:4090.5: -4.0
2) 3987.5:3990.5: 0.0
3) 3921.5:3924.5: -1.4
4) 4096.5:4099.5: -6.2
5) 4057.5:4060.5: -0.4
